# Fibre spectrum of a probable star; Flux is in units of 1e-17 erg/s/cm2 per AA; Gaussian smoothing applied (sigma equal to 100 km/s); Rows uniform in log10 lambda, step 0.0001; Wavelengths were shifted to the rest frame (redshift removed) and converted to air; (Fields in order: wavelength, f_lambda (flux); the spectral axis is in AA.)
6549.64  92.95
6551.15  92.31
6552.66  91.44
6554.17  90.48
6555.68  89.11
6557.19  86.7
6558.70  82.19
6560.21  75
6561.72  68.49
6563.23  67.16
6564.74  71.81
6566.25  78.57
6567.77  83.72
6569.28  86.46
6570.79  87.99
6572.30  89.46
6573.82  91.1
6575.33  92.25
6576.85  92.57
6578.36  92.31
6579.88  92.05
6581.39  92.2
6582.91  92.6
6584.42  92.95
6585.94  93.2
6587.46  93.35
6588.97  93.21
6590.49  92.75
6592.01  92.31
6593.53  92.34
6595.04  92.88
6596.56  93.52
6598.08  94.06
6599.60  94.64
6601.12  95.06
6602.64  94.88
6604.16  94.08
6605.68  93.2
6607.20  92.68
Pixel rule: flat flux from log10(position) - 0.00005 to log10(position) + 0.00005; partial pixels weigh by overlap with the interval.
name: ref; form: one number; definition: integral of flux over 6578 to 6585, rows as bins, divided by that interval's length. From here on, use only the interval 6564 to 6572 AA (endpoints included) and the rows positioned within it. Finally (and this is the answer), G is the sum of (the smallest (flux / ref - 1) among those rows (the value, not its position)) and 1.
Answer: 0.78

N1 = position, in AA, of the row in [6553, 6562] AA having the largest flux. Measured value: 6554.17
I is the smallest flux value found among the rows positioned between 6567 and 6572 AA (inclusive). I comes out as 83.72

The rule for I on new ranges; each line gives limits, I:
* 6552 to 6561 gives 75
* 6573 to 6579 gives 91.1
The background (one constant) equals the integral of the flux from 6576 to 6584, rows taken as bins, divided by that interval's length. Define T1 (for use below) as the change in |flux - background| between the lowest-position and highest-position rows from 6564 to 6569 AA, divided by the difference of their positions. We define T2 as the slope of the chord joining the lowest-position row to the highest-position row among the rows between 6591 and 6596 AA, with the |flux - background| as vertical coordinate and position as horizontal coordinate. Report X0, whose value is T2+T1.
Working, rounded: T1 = -3.93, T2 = 0.14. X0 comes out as -3.8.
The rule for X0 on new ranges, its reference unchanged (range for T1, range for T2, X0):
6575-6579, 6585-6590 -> 0.0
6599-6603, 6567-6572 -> -1.3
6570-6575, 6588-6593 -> -1.3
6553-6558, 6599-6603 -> 1.3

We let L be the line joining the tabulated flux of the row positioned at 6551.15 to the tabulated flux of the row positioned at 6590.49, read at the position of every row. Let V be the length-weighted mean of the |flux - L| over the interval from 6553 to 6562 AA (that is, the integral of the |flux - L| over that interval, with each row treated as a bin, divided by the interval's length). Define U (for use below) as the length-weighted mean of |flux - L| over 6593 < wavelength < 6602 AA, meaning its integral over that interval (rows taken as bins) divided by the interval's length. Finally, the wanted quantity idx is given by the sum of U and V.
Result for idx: 10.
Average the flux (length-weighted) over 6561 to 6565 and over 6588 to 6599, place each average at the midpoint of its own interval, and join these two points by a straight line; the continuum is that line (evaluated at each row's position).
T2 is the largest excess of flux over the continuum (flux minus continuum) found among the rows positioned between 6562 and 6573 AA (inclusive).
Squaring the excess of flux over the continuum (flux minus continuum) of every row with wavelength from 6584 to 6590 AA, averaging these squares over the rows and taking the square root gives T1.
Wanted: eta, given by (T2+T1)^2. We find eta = 355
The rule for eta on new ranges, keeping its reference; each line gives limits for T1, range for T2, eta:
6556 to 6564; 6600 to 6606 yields 81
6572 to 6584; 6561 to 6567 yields 348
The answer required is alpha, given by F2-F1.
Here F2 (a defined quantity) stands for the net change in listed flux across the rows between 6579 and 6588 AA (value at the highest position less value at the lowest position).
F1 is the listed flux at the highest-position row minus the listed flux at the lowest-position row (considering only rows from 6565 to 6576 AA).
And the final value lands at -12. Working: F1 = 14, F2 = 1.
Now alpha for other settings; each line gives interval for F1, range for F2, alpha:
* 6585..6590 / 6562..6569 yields 17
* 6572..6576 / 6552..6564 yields -27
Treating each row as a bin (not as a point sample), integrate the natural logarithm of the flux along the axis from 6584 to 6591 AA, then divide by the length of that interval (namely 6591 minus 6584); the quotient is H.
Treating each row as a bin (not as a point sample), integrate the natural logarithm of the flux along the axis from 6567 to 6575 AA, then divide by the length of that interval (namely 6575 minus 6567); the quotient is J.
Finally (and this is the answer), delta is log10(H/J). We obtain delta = 0.005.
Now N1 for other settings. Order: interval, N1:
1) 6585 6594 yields 6587.46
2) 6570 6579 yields 6576.85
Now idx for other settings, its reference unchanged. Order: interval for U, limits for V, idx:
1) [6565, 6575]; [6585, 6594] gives 7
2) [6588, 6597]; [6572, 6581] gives 1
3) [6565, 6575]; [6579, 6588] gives 7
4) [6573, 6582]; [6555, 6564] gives 15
